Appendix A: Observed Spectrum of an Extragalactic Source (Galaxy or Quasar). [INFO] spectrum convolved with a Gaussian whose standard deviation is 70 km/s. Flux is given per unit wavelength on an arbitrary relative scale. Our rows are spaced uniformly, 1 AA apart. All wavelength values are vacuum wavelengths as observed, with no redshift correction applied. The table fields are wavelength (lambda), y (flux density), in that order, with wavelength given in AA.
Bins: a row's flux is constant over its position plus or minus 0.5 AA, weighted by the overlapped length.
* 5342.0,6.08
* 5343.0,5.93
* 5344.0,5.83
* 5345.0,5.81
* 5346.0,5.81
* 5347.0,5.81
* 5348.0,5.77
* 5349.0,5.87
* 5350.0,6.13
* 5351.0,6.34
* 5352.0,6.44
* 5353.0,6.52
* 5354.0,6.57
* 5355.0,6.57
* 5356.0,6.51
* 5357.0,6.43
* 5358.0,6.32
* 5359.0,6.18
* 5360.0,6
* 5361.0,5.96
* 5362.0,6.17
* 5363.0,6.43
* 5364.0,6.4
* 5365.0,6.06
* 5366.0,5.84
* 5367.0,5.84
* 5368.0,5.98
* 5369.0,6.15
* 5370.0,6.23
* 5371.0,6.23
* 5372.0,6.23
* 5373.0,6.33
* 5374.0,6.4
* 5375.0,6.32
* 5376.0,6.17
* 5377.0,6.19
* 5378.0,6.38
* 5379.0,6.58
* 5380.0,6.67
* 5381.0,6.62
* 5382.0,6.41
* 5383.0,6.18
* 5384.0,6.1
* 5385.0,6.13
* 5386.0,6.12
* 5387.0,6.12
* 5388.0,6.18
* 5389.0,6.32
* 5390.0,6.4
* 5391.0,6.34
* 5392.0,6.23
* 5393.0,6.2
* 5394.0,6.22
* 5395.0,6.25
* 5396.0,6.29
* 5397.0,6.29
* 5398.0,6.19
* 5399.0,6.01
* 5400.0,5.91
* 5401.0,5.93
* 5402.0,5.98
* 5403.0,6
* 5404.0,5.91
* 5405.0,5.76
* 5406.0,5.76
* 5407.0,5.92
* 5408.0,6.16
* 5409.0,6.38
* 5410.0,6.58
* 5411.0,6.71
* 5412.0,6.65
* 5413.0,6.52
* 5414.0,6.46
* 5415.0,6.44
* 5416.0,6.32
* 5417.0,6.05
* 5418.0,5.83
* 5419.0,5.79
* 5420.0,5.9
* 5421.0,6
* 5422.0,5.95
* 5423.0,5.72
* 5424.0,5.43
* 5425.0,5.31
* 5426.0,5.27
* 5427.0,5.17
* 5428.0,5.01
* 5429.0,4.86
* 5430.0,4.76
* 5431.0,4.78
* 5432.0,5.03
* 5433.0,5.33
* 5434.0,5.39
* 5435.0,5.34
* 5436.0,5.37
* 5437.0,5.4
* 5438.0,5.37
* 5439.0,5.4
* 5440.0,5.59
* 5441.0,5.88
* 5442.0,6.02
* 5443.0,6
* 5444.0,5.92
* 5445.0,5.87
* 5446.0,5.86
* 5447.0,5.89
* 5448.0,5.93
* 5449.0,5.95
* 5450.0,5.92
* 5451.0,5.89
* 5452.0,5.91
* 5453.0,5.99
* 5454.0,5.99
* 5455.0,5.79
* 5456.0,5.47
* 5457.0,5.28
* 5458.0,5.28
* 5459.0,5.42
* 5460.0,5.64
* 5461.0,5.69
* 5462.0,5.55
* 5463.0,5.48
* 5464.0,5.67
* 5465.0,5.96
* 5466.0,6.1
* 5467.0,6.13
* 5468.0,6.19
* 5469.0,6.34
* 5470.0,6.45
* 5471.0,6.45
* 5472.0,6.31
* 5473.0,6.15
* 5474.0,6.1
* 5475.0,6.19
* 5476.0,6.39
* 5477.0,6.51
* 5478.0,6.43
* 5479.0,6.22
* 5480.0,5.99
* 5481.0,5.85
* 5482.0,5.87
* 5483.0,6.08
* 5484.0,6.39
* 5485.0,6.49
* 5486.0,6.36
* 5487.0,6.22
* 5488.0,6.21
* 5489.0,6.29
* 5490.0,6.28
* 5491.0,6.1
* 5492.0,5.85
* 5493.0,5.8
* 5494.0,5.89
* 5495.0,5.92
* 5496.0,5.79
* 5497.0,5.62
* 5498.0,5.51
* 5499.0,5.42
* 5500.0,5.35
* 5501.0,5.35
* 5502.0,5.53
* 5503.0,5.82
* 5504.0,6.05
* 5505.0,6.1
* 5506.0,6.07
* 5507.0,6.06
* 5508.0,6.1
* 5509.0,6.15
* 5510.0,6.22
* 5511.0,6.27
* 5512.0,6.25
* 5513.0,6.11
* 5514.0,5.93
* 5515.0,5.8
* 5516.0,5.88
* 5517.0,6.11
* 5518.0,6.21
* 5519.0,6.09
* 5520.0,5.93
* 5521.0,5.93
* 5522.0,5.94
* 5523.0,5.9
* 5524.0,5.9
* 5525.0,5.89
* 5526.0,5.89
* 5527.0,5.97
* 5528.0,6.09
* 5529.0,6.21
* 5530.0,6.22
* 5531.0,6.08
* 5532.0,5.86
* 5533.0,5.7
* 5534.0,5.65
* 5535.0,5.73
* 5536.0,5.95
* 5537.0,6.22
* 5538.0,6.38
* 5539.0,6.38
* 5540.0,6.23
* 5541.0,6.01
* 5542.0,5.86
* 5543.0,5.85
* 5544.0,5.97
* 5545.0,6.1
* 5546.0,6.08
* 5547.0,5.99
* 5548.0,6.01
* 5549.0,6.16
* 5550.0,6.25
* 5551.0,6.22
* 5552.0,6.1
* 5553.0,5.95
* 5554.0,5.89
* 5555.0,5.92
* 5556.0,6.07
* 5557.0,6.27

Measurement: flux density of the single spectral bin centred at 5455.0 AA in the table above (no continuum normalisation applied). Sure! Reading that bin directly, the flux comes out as 5.79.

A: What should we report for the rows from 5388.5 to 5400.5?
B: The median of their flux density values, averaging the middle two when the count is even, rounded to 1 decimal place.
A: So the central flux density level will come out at 6.2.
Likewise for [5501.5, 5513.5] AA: 6.1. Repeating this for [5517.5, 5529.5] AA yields 5.9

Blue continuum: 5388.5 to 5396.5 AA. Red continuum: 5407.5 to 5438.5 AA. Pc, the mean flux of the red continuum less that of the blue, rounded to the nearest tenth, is -0.6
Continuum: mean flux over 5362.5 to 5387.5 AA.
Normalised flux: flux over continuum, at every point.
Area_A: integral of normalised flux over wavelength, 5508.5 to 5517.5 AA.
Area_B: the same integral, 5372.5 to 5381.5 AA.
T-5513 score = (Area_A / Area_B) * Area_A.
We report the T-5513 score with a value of 8.32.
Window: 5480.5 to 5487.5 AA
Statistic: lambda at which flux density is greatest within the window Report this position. 5485.0 AA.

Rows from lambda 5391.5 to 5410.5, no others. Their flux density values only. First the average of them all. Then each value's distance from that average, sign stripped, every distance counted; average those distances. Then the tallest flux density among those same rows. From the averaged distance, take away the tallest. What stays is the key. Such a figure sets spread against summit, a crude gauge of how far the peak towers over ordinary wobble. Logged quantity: -6.40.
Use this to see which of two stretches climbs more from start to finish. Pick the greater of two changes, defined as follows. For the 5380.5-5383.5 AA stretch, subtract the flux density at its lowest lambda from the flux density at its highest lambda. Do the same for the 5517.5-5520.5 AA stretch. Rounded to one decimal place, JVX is -0.3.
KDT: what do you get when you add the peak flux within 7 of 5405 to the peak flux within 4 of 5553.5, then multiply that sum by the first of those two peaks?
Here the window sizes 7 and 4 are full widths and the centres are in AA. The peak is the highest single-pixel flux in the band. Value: 75.5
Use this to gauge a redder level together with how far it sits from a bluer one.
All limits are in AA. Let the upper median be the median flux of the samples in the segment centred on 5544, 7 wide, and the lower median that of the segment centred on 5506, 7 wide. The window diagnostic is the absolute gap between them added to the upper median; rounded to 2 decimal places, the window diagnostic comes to 6.07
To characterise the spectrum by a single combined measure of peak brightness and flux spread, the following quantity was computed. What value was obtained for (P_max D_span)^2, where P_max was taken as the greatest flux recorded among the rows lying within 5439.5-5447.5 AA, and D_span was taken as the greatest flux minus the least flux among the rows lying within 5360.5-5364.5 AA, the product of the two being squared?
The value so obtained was 8.0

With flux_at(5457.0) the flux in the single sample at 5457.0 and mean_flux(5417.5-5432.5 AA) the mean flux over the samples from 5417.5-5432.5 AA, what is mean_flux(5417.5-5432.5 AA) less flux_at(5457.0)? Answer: 0.11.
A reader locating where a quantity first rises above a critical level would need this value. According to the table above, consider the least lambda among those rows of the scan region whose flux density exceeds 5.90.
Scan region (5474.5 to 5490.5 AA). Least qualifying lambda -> 5475.0 AA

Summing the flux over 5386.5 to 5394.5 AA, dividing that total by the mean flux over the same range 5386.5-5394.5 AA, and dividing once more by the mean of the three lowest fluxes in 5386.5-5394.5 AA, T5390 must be 1.297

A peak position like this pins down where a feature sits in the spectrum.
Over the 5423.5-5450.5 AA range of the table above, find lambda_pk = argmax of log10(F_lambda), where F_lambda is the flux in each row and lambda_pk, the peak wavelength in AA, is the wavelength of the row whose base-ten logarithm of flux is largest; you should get 5442.0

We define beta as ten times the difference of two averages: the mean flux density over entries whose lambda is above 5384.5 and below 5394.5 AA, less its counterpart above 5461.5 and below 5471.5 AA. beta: 1.9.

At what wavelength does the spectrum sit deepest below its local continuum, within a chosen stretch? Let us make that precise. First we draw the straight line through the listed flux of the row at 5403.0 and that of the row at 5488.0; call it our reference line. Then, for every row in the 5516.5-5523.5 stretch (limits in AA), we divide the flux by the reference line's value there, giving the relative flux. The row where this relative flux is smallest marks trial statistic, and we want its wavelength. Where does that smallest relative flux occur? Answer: 5523.0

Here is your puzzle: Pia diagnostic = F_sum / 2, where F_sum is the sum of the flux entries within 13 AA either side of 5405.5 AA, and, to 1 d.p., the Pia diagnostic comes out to 80.4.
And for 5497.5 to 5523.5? 77.0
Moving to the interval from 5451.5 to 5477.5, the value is 77.2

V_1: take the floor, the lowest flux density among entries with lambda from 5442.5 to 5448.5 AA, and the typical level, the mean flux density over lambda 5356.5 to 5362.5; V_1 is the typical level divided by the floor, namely 1.05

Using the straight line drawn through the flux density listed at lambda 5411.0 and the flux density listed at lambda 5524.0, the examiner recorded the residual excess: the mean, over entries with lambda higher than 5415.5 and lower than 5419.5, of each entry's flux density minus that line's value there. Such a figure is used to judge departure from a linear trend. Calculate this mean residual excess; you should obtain -0.7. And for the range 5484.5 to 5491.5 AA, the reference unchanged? 0.1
